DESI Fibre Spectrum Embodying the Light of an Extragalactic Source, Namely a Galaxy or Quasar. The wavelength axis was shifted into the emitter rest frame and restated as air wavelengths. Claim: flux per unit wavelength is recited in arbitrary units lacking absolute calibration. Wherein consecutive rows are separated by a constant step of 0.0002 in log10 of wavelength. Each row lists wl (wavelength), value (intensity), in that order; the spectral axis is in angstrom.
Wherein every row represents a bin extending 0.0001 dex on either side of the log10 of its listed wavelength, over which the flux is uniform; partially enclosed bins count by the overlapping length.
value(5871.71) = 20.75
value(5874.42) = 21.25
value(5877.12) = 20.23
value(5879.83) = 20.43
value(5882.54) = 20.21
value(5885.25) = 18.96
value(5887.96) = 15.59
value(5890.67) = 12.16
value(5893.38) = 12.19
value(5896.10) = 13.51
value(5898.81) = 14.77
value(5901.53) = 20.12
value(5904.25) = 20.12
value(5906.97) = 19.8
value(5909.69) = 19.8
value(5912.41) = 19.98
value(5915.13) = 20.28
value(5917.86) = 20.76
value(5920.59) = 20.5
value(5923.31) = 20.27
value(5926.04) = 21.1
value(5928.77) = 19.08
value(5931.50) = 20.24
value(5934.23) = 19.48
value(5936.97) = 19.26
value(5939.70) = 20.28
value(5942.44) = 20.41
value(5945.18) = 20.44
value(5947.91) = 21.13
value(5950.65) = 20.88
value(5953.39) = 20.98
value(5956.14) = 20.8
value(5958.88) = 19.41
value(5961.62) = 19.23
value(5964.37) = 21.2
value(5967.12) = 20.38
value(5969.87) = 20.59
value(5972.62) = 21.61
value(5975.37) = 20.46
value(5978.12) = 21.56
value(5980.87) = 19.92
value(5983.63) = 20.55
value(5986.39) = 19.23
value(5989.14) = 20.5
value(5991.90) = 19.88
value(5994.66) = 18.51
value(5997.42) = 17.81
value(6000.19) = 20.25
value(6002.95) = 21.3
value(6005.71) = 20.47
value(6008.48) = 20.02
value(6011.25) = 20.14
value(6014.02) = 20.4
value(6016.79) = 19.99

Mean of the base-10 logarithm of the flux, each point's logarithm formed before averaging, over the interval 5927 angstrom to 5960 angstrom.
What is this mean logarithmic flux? 1.31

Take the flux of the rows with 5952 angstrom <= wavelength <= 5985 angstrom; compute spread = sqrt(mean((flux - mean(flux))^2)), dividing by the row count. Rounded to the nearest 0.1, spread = 0.7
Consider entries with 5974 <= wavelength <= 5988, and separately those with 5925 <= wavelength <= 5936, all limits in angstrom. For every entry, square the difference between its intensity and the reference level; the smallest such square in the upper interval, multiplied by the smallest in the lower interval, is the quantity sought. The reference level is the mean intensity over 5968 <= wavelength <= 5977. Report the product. 0.005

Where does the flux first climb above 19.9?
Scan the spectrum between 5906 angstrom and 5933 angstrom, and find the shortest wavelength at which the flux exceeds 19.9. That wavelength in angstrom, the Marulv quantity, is 5912.41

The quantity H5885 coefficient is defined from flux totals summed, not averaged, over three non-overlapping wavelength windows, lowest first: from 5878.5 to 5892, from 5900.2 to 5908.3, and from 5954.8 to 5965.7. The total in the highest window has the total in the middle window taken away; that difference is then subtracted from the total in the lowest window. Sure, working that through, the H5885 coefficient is 67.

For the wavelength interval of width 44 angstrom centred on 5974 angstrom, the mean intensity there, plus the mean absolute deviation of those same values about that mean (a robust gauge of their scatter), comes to 21.0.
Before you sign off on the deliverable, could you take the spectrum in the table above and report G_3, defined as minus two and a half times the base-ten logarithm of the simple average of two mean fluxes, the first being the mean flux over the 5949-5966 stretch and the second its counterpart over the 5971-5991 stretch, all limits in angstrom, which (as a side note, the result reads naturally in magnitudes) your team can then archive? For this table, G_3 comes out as -3.278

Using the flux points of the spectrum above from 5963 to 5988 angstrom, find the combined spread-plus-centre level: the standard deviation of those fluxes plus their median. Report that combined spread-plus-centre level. 21.3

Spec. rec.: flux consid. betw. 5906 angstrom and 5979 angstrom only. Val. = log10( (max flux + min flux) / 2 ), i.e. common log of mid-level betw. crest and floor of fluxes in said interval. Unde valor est 1.31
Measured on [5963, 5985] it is 1.32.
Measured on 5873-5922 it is 1.22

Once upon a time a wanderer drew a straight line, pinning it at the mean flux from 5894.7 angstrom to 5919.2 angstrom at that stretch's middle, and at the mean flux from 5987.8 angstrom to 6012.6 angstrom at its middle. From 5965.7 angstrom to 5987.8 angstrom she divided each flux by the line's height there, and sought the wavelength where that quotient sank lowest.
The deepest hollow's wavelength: 5986.39 angstrom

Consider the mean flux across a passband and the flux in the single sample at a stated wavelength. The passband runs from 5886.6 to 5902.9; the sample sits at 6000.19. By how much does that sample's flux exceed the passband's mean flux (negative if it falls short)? 6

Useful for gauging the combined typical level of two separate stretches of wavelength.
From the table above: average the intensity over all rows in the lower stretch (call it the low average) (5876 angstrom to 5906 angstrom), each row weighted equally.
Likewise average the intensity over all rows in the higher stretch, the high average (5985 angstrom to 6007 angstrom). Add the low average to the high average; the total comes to 36.9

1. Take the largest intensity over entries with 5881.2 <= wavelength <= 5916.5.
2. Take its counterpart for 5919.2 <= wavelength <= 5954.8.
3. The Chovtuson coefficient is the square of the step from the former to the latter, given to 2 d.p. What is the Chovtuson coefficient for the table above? 0.72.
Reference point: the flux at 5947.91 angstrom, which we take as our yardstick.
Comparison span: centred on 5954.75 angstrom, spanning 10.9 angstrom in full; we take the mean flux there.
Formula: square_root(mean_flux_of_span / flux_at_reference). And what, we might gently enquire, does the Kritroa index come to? 0.99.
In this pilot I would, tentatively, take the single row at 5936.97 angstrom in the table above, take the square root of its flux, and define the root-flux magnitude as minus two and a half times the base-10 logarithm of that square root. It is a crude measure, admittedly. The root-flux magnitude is -1.606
